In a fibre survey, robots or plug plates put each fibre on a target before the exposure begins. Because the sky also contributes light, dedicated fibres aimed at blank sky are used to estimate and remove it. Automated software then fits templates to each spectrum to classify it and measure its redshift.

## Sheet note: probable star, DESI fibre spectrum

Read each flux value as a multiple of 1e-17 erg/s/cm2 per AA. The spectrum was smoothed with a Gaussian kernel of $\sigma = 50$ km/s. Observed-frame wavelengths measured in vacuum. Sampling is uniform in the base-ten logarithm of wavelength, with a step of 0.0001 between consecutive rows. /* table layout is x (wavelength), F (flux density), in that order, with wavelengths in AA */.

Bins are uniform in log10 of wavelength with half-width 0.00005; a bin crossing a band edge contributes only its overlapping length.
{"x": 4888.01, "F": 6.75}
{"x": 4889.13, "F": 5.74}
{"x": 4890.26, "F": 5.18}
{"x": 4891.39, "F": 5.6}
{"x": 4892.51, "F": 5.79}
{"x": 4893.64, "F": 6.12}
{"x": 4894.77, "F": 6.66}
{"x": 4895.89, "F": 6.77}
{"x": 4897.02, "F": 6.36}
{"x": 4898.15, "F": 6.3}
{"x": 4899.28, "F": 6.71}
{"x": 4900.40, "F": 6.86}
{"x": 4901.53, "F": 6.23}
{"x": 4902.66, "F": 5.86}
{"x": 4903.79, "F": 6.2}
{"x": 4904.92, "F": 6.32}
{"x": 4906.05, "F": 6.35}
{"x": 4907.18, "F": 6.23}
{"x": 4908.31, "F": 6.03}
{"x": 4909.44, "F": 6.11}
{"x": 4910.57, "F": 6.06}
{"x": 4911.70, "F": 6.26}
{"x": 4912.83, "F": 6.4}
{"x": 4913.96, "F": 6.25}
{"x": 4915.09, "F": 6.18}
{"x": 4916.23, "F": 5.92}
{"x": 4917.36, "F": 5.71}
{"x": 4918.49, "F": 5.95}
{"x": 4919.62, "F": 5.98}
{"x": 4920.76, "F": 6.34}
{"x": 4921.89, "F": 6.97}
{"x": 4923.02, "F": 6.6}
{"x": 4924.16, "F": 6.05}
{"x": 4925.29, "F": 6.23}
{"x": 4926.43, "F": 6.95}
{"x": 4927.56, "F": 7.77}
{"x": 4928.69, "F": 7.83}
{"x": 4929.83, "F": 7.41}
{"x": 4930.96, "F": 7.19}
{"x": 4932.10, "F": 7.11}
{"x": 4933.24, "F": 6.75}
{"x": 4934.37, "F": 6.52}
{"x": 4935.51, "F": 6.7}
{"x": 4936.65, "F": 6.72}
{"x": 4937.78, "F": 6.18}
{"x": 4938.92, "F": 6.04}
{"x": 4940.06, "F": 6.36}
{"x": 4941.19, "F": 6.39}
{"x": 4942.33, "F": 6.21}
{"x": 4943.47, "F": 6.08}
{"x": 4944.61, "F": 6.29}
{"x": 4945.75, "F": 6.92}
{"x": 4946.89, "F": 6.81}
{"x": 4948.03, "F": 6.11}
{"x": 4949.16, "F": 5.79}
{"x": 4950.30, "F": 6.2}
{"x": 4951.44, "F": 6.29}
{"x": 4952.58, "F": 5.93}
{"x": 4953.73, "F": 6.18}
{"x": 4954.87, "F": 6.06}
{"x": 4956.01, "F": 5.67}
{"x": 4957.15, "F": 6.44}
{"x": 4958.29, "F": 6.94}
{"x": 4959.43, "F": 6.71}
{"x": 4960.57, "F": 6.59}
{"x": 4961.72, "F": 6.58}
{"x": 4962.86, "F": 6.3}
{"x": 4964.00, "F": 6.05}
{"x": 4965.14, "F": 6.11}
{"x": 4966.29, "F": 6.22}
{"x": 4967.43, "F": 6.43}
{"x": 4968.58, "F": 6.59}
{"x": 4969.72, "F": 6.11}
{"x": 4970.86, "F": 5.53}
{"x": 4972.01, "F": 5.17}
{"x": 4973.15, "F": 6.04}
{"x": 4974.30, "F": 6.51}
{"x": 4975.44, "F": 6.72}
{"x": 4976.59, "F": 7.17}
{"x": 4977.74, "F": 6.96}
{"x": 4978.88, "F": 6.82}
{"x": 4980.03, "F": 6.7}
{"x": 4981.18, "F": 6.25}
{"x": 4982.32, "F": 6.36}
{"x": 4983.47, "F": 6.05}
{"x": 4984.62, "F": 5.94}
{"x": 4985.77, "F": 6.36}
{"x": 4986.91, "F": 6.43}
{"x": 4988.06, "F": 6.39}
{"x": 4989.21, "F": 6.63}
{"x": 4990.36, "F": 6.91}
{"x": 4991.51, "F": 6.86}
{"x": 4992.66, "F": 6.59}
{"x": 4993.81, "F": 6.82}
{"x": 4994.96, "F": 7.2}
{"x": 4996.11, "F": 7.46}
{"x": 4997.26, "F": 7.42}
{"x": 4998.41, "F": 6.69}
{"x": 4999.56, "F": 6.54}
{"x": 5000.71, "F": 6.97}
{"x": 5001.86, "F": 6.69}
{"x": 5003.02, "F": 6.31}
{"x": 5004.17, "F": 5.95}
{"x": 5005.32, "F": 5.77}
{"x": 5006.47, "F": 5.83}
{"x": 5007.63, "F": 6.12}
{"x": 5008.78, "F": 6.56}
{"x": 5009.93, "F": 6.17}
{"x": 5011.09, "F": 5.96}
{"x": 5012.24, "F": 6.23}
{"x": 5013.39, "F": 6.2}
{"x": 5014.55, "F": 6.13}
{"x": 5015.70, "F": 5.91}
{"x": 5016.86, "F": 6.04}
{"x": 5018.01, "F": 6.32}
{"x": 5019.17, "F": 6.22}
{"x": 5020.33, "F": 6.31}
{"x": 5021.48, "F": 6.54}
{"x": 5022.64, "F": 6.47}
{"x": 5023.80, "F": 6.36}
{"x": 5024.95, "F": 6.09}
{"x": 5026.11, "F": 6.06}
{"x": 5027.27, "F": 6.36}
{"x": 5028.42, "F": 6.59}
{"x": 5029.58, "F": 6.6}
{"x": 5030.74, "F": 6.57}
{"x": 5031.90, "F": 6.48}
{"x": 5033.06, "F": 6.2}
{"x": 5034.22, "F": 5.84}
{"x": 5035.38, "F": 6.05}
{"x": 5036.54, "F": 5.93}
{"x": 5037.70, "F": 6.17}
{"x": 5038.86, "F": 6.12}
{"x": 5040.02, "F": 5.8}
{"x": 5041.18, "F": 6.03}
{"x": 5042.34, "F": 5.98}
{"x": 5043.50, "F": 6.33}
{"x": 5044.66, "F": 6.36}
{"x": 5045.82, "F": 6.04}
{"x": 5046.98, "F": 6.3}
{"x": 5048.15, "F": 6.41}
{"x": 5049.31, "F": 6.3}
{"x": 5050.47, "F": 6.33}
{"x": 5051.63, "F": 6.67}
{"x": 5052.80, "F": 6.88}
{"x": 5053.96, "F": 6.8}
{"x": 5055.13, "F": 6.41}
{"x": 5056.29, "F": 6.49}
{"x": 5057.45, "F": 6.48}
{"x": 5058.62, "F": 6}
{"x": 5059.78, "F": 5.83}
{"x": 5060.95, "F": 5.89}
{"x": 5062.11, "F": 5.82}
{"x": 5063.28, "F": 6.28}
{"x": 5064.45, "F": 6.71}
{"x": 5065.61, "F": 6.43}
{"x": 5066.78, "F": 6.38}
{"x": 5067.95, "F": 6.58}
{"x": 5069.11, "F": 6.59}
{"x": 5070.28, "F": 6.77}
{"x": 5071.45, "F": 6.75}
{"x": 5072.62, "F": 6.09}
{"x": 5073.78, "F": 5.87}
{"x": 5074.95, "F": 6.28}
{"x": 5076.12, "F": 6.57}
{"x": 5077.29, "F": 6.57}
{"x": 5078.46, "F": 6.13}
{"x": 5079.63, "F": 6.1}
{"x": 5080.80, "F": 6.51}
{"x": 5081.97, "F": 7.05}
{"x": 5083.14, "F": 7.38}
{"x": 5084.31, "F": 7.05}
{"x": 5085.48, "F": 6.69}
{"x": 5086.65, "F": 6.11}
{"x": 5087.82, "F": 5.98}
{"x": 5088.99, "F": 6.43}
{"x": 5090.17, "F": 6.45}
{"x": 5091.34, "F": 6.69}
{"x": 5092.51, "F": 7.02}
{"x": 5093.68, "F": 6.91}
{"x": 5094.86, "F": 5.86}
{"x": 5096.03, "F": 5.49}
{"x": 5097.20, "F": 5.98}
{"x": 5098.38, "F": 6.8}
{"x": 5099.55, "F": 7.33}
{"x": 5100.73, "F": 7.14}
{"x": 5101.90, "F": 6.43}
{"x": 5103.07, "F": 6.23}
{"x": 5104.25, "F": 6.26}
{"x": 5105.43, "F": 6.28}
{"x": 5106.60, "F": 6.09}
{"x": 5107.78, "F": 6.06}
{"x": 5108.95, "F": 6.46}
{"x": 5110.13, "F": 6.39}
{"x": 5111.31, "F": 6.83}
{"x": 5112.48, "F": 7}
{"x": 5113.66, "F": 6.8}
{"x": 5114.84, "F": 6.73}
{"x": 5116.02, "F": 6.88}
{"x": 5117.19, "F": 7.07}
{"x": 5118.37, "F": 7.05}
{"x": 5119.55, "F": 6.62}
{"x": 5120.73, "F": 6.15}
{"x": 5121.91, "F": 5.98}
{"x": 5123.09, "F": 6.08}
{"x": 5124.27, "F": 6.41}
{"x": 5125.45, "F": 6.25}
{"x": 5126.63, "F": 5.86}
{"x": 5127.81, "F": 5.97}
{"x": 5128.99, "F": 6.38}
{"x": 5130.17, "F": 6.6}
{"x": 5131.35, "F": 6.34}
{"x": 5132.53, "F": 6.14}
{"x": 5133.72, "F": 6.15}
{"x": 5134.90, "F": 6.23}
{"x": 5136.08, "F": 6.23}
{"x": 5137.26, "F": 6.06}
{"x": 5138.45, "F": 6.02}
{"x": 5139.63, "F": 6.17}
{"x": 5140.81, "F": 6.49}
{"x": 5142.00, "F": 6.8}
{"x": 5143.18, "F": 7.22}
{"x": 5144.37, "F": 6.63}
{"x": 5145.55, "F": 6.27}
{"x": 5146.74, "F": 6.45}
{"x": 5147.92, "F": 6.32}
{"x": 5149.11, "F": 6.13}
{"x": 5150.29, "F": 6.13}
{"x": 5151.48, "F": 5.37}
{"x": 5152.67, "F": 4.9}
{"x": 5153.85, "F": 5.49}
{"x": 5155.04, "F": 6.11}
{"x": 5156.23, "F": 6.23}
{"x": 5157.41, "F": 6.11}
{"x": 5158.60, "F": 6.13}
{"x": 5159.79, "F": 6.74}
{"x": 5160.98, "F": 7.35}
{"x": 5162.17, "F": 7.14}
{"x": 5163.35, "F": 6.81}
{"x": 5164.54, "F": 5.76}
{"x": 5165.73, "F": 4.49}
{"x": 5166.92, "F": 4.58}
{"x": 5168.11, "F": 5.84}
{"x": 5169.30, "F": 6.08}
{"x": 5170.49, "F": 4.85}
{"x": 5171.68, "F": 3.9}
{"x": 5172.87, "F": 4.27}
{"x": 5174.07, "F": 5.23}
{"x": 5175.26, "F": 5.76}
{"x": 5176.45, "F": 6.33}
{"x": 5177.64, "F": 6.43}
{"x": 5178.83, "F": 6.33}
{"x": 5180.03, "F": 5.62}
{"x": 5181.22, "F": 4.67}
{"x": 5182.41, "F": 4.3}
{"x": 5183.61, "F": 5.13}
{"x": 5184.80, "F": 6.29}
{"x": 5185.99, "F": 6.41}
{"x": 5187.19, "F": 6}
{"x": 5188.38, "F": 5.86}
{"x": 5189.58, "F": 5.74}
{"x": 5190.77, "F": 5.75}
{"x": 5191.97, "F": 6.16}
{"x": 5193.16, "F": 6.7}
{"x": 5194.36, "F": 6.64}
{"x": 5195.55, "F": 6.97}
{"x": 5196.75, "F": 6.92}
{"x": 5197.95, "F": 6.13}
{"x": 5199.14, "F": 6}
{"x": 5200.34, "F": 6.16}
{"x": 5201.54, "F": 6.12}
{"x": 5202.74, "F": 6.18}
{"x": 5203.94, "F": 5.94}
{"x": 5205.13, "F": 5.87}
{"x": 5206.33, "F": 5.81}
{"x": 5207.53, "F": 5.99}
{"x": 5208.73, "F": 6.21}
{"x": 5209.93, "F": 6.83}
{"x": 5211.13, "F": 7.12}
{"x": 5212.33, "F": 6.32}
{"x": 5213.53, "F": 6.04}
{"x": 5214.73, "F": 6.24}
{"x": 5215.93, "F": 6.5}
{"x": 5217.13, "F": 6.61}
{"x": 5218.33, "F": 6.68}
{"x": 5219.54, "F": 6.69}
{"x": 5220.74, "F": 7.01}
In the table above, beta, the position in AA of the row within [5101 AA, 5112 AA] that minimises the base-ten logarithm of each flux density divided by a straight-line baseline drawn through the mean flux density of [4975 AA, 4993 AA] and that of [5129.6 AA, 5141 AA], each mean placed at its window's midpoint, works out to 5107.78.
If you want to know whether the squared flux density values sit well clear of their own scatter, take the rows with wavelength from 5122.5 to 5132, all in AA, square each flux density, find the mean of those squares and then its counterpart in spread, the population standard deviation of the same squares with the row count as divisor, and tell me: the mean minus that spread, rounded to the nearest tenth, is 36.1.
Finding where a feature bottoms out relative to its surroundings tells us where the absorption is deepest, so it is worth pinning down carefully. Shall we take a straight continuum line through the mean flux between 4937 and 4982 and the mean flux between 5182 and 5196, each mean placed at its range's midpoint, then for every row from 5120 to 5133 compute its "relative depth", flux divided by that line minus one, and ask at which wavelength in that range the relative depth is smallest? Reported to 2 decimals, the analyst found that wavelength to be 5126.63 AA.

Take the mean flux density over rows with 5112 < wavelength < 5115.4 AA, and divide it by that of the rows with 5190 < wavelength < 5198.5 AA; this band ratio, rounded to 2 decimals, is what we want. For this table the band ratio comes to 1.06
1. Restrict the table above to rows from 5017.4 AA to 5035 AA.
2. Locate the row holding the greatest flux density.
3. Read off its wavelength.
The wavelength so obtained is 5029.58 AA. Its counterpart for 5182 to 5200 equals 5195.55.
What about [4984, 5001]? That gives 4996.11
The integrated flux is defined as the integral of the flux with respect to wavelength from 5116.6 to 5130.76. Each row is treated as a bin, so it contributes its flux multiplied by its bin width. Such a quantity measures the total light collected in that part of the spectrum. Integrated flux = 90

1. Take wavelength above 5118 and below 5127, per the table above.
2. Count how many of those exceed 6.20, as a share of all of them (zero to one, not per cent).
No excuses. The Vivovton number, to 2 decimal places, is 0.50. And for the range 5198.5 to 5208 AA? 0.00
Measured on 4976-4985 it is 0.75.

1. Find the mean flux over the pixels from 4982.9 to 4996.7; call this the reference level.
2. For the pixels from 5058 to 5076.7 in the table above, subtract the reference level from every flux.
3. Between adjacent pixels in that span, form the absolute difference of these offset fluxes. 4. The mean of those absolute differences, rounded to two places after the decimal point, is 0.23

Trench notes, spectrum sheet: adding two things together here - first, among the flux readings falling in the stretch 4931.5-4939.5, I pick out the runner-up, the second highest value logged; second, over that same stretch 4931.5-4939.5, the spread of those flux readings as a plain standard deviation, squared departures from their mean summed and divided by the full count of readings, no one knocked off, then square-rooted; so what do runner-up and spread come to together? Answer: 7.1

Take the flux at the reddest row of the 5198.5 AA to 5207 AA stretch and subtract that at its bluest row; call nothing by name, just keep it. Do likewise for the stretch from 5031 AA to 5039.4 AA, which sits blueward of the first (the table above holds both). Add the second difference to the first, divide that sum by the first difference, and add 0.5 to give 3.4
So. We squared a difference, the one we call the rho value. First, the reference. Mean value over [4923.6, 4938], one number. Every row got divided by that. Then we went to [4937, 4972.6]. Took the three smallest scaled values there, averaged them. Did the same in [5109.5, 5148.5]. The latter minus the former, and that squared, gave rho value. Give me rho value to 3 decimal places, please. 0.005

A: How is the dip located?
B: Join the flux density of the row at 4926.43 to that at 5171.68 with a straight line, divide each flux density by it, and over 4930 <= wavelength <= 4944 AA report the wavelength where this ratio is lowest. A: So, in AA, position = 4938.92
